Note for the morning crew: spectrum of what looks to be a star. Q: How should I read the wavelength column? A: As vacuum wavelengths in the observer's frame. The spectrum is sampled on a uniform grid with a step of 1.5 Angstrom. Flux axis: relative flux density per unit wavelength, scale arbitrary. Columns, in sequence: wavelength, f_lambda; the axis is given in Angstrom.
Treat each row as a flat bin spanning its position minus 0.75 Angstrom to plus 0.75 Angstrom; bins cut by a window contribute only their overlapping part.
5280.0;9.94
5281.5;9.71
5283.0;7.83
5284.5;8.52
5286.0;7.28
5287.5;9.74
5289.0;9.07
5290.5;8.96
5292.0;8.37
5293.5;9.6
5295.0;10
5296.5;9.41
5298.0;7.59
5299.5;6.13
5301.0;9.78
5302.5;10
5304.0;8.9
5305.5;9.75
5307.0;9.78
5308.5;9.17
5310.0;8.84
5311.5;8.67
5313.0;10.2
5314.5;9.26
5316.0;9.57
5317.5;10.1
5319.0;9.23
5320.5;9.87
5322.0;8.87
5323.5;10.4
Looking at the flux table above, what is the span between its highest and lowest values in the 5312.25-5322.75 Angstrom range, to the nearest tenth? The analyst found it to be 1.3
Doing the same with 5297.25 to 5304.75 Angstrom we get 3.9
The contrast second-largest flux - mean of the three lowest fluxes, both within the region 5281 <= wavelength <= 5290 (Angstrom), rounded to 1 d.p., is 1.8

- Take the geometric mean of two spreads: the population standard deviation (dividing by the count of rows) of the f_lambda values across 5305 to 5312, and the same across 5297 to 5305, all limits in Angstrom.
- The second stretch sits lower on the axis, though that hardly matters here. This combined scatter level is 0.81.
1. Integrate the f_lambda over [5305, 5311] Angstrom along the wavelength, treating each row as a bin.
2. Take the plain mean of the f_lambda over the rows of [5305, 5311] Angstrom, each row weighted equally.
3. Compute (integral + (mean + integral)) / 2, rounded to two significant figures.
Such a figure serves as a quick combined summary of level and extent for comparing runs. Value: 61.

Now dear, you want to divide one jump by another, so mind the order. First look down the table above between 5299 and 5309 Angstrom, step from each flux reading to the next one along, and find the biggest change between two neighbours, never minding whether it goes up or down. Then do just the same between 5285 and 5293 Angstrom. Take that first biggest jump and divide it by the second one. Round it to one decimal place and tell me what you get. 1.5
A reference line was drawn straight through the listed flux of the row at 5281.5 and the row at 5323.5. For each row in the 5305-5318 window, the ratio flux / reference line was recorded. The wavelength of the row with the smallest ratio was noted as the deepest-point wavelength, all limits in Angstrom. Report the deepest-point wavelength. 5311.5 Angstrom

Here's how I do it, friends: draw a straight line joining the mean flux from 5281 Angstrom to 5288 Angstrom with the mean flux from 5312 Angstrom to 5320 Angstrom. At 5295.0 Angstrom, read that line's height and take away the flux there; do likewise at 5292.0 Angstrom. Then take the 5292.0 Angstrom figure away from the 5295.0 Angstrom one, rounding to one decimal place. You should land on -1.5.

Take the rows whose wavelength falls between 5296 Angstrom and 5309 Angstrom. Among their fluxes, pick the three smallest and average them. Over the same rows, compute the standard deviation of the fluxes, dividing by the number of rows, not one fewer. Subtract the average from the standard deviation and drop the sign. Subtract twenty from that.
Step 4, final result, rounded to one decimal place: -13.7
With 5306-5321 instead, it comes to -11.6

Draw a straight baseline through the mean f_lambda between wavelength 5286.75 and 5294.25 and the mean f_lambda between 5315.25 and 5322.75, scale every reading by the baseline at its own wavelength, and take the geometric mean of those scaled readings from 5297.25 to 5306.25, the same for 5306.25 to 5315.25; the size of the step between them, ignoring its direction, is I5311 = 0.067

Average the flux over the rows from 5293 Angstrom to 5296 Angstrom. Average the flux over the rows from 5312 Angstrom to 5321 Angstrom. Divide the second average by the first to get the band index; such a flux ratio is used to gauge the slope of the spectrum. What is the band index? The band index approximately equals 0.99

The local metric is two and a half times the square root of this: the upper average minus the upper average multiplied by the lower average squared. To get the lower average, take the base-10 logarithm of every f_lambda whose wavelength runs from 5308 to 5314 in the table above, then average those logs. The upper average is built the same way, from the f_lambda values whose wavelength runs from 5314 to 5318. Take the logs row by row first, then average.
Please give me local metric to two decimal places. 0.66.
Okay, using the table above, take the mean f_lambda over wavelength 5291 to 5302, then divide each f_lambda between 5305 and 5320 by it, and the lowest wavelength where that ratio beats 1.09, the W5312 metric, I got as 5305.5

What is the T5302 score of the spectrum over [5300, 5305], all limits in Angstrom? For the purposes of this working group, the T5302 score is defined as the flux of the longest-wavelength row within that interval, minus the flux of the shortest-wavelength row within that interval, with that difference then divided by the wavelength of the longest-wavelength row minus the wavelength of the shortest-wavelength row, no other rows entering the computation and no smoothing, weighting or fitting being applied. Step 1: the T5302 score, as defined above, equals -0.3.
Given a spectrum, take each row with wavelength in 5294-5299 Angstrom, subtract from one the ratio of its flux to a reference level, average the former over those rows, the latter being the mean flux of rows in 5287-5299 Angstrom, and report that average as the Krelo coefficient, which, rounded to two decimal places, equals 0.01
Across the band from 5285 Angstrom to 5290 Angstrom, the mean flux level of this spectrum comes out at 8.70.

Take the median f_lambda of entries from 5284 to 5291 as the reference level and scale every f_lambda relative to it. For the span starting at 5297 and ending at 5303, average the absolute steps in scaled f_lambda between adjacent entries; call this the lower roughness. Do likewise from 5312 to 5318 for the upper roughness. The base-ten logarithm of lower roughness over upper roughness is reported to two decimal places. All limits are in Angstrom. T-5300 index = 0.48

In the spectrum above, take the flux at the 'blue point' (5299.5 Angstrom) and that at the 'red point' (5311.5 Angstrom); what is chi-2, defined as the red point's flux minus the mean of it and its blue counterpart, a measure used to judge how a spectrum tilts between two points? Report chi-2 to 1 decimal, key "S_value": 1.3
